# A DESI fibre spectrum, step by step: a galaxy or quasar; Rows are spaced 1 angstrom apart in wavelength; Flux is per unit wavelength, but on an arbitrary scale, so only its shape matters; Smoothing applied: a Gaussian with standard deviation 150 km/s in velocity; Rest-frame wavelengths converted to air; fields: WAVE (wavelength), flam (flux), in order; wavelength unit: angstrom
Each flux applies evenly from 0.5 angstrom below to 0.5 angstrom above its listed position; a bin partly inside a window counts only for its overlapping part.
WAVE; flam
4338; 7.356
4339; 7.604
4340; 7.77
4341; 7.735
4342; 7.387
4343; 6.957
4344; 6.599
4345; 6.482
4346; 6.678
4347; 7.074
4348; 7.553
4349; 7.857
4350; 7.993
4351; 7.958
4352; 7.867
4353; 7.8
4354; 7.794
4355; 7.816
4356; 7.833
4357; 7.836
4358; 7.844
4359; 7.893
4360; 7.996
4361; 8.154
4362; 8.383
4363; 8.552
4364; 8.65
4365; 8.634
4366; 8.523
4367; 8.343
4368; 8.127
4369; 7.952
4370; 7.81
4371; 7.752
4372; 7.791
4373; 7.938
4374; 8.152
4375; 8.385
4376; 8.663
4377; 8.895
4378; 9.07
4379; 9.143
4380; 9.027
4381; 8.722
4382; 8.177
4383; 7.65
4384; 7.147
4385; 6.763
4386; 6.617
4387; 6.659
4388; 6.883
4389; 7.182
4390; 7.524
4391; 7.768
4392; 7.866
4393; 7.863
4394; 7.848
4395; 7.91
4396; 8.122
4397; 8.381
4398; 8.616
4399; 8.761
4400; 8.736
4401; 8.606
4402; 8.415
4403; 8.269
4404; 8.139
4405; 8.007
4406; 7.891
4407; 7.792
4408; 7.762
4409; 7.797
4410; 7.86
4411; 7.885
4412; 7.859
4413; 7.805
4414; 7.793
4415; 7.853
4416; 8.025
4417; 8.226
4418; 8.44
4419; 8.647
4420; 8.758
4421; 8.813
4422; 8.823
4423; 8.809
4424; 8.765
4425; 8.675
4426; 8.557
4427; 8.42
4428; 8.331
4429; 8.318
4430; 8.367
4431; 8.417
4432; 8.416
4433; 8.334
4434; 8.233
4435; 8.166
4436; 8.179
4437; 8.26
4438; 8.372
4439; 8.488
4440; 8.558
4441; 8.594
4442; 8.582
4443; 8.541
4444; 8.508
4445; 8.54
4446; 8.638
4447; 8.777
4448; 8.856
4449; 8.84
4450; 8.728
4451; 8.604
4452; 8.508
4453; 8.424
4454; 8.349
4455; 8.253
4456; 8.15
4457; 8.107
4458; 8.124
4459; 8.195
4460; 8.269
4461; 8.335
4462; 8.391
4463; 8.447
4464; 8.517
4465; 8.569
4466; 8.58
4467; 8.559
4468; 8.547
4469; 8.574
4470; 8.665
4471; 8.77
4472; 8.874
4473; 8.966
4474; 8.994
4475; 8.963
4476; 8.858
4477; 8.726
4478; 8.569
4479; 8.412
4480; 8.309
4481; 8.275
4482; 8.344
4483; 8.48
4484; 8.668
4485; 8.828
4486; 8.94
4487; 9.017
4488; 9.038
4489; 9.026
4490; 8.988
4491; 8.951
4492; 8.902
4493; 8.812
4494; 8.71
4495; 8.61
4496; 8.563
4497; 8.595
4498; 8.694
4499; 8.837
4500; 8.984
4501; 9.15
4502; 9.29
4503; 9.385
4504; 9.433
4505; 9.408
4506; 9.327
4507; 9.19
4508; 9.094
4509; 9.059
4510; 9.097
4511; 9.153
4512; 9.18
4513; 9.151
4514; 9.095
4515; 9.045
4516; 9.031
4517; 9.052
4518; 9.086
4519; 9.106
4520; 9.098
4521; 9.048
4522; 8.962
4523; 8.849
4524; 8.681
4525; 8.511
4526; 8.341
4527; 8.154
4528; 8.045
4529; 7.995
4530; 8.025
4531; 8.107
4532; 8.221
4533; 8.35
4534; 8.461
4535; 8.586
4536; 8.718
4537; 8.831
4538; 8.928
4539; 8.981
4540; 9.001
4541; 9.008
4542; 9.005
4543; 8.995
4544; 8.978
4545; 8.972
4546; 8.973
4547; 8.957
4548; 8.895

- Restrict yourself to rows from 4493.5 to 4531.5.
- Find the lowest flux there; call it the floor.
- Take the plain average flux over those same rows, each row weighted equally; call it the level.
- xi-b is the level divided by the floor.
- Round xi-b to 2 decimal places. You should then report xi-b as 1.11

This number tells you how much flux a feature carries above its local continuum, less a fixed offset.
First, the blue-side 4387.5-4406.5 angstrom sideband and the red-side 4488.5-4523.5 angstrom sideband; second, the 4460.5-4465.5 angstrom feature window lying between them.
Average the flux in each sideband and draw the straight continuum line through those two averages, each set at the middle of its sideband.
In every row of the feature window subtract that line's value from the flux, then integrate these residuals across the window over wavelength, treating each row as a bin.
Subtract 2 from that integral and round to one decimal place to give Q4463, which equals -2.9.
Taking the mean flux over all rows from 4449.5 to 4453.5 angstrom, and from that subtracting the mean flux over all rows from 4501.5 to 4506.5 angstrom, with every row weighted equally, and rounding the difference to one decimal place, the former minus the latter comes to -0.8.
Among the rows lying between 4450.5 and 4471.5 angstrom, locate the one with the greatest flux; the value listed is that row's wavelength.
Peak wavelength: 4471 angstrom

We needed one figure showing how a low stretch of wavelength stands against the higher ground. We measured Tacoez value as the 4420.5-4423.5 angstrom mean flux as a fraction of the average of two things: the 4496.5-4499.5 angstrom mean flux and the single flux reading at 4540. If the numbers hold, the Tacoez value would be 1.00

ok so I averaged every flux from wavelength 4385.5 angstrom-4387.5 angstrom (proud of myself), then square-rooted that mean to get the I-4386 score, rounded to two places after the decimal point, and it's 2.58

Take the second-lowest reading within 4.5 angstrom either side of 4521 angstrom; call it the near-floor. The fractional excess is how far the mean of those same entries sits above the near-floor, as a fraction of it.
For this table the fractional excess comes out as 0.029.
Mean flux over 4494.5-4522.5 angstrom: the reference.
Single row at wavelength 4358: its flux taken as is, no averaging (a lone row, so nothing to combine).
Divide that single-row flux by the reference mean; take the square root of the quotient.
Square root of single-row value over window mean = 0.93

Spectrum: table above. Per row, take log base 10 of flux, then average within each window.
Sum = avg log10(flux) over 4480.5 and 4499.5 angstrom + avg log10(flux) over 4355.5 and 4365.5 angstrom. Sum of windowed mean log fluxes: 1.85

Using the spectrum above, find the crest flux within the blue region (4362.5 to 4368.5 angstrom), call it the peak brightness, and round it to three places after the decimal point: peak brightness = 8.650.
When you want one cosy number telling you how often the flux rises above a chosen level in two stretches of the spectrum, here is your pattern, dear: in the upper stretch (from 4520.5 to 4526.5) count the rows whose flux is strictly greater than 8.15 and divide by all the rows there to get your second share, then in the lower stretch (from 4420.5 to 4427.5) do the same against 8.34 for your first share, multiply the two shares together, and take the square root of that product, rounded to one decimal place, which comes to 1.0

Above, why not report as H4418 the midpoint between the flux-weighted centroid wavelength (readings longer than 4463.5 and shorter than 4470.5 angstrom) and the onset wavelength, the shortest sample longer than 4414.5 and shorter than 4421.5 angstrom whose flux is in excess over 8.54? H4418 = 4443.0 angstrom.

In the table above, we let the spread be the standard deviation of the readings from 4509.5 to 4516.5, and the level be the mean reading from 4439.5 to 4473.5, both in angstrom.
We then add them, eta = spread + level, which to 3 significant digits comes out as 8.58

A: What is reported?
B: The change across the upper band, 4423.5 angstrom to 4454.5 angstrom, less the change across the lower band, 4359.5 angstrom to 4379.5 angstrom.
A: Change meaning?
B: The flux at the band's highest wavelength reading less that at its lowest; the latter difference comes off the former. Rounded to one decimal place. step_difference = -1.6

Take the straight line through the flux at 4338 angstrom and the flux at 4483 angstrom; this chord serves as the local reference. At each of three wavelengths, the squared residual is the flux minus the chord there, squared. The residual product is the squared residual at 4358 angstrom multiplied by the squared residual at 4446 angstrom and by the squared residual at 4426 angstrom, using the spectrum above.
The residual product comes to 0.0059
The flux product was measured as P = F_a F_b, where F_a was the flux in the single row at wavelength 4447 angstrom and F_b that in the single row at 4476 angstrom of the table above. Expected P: 78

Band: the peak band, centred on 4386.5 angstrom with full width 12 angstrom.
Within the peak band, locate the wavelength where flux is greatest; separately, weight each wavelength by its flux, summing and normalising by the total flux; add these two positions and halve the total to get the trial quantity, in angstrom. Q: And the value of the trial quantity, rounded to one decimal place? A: 4383.7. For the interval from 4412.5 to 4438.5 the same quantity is 4423.8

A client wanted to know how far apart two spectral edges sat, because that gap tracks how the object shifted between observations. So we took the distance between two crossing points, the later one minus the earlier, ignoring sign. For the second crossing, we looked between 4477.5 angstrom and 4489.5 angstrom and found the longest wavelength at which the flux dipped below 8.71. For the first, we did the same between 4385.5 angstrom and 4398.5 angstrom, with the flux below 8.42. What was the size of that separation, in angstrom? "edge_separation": 87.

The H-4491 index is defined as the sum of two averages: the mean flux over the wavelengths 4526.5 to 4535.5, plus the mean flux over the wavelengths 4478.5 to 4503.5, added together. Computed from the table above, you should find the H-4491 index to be 17.0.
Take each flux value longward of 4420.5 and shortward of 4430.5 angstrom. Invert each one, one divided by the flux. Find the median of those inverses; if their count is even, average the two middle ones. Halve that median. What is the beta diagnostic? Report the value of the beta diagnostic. 0.058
